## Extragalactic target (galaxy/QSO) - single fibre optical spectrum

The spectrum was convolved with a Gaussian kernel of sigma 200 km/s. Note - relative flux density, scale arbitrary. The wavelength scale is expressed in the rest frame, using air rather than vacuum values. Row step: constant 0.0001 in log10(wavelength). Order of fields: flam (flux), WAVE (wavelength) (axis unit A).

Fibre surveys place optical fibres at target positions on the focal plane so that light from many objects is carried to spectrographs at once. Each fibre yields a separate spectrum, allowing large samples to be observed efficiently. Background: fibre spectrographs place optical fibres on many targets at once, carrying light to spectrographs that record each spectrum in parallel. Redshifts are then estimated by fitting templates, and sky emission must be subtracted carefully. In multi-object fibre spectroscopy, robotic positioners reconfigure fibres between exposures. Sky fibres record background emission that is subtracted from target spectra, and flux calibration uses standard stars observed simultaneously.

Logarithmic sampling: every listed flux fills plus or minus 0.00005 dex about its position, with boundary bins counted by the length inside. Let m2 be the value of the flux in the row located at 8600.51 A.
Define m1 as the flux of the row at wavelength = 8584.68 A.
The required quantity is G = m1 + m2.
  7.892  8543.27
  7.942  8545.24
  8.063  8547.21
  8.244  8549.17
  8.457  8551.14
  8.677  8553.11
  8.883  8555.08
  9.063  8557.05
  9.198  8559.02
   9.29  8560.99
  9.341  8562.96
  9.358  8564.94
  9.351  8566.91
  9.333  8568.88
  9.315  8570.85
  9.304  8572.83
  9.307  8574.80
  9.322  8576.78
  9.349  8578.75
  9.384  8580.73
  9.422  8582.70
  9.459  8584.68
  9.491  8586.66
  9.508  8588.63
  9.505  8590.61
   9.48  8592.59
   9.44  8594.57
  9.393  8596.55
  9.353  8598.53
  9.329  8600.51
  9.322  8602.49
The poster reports 18.8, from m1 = 9.459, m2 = 9.329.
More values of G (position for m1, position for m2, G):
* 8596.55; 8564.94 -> 18.8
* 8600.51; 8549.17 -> 17.6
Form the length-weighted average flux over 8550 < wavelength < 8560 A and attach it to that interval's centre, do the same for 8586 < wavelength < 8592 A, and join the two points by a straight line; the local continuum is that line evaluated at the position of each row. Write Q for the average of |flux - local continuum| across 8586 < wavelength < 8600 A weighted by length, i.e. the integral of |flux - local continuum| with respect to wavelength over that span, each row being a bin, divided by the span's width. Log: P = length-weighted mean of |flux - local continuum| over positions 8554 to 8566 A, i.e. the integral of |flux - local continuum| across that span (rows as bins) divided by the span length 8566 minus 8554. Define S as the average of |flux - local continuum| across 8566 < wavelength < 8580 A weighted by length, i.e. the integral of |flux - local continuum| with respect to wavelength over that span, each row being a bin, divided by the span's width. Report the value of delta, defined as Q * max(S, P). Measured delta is 0.036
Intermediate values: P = 0.25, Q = 0.15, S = 0.13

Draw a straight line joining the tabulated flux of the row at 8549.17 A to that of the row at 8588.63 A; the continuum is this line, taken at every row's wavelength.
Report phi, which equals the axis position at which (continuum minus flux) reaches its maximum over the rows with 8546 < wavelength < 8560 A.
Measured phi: 8547.21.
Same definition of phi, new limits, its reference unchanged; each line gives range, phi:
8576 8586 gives 8584.68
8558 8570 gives 8568.88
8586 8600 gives 8598.53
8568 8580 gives 8578.75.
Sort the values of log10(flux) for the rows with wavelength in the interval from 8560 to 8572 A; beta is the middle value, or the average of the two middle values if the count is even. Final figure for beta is 0.970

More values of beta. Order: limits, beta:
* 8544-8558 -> 0.927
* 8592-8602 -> 0.973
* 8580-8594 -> 0.977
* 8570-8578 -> 0.969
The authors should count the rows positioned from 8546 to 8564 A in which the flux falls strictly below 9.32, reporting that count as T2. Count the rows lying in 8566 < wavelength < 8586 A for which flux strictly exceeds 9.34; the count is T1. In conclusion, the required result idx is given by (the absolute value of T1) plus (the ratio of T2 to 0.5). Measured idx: 21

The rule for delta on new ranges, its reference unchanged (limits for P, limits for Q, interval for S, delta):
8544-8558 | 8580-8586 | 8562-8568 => 0.014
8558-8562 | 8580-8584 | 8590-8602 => 0.012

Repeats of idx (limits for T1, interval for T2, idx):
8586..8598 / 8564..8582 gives 12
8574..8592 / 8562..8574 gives 11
